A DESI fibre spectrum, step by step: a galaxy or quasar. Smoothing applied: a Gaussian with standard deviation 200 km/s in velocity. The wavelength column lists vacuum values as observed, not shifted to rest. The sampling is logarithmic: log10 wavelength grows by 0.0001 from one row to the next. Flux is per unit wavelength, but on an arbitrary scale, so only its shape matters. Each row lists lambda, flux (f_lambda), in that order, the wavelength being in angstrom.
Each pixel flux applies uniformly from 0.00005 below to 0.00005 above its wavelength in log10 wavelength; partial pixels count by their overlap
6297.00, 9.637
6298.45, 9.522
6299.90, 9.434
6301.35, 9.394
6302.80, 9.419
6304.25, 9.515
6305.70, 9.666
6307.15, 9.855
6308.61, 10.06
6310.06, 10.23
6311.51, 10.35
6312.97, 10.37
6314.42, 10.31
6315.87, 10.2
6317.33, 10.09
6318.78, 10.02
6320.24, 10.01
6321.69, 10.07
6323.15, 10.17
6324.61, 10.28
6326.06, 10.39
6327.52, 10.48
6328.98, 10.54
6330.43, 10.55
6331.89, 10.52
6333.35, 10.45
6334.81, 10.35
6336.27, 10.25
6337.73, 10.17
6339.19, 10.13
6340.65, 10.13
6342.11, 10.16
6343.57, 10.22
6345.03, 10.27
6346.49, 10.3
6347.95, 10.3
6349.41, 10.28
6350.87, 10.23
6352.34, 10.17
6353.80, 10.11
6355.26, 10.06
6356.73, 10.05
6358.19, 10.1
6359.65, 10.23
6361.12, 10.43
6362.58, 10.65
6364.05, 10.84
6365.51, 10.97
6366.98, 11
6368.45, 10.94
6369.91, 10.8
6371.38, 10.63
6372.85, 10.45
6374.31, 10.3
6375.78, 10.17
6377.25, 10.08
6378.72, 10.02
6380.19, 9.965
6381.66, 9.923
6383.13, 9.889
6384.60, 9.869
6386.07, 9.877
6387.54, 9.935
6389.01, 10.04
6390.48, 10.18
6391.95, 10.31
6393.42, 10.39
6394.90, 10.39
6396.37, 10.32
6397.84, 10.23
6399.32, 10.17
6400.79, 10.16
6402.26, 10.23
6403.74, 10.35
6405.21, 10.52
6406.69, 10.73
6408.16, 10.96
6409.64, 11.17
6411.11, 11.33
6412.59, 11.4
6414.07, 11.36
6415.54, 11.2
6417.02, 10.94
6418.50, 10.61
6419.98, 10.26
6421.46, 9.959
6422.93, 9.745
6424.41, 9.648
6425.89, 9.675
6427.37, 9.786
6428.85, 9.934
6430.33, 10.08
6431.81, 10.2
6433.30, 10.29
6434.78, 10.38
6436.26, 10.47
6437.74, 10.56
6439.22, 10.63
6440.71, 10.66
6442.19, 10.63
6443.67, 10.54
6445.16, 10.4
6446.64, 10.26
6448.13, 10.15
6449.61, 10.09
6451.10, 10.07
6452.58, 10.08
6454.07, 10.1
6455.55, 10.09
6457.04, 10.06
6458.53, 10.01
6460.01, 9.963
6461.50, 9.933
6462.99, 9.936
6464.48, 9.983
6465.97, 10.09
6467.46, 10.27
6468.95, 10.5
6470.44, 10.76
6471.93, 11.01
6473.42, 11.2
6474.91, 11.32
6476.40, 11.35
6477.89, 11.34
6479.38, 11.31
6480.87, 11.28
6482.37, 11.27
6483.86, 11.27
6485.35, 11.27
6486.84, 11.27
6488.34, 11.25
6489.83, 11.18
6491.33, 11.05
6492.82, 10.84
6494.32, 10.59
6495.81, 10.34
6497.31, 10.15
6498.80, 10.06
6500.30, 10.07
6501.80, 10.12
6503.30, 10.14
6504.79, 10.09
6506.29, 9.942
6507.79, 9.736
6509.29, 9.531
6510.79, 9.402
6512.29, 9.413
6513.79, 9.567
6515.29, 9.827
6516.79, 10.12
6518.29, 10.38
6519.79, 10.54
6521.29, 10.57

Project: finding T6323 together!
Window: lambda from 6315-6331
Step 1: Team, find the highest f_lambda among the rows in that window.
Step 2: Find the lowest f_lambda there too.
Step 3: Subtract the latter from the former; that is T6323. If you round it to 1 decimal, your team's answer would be 0.5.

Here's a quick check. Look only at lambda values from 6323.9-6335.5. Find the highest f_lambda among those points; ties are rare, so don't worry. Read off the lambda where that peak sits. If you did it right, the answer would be 6330.43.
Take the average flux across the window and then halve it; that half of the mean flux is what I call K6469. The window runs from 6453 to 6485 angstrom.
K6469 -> 5.31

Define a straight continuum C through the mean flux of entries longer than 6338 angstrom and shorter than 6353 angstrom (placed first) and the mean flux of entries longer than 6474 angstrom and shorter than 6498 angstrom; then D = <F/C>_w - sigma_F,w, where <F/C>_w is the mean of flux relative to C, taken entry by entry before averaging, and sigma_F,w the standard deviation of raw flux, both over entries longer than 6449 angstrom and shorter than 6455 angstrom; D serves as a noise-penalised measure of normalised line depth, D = 0.92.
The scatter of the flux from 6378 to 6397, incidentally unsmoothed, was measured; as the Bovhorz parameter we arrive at 0.20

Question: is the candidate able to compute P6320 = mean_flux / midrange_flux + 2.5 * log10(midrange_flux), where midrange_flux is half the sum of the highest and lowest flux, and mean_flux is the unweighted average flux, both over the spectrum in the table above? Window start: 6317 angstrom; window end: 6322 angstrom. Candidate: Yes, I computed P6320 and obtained 3.51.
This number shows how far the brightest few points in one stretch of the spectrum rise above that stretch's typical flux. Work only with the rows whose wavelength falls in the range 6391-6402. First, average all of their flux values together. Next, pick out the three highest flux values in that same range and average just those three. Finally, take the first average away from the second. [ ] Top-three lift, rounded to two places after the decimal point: 0.09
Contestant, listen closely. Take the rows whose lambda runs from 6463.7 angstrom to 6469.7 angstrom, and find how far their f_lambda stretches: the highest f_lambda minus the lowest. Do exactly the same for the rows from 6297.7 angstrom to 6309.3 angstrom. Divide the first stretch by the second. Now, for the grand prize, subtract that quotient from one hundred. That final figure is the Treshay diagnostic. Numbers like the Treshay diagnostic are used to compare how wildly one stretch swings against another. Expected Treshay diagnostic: 99.2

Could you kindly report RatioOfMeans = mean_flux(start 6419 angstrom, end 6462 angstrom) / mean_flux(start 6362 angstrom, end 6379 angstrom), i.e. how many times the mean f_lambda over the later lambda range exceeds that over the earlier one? 0.961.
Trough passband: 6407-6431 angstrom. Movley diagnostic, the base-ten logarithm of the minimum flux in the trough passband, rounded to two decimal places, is 0.98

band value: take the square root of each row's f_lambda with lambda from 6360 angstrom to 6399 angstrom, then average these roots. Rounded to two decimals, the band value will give 3.21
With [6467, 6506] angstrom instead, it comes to 3.29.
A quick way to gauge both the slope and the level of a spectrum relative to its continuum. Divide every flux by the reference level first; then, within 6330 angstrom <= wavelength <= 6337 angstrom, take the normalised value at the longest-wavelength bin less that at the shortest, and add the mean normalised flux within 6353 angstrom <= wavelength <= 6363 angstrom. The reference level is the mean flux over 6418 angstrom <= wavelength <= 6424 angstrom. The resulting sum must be 0.98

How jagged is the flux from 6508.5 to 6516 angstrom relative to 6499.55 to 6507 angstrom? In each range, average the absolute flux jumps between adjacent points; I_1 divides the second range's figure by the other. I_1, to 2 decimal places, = 2.07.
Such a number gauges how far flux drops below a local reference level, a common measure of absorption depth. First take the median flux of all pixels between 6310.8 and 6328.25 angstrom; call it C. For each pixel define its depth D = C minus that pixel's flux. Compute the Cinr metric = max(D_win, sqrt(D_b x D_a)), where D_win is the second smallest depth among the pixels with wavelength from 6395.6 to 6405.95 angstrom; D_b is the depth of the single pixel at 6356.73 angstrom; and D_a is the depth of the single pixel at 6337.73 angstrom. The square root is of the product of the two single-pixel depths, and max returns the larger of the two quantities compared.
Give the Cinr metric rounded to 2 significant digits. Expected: 0.12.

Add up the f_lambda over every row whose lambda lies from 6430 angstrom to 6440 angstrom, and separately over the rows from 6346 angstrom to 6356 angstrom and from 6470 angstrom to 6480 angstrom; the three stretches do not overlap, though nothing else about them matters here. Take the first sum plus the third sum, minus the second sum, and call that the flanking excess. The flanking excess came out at 79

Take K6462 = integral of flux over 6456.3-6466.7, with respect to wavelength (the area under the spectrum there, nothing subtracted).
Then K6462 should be 104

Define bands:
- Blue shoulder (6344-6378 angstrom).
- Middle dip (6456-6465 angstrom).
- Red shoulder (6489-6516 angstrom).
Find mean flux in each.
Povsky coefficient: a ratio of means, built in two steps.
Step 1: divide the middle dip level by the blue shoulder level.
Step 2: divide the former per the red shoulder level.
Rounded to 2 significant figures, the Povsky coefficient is 0.095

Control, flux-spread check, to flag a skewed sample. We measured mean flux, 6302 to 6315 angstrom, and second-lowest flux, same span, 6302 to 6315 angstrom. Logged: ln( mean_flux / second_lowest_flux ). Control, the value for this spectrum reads 0.047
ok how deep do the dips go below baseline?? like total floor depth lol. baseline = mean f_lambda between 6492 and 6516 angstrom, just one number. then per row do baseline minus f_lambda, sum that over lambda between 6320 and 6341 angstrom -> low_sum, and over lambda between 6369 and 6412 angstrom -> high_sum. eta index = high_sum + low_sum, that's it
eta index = -14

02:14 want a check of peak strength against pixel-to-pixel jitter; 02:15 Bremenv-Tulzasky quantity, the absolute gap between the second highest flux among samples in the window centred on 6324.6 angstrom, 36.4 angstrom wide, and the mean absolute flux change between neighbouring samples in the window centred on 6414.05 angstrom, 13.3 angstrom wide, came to 10.3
